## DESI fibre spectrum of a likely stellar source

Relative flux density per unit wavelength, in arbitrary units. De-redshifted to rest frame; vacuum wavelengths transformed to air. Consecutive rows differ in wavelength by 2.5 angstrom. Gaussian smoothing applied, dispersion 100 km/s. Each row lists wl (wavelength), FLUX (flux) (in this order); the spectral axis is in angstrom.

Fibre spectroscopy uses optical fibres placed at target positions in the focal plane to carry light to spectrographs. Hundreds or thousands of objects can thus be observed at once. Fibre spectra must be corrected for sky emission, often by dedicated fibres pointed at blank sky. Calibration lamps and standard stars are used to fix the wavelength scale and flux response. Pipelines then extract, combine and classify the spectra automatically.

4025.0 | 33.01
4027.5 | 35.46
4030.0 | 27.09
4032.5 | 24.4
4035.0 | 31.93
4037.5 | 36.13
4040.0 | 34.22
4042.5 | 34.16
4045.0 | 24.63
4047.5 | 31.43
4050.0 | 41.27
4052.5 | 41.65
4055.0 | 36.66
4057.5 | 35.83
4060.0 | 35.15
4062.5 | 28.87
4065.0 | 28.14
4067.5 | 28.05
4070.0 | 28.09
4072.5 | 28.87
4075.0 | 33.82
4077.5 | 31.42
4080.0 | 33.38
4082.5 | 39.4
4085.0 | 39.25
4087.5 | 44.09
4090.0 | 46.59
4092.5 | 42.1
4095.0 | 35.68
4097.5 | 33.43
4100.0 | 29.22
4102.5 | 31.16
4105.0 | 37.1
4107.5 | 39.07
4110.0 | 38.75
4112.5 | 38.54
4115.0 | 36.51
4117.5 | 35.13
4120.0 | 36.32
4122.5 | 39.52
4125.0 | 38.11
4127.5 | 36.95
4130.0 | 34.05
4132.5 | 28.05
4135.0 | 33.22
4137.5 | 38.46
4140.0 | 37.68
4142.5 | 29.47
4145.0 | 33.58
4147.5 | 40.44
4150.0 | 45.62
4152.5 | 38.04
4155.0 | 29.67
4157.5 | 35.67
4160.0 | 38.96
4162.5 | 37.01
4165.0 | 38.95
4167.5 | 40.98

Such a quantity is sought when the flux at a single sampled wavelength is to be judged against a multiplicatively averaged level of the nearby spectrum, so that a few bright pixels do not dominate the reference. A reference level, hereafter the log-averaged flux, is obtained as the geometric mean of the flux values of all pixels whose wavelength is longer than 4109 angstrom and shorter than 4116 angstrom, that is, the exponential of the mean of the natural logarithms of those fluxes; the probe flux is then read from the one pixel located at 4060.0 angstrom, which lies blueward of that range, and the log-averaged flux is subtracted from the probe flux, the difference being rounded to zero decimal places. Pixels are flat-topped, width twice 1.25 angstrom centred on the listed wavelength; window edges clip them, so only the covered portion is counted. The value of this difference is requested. -3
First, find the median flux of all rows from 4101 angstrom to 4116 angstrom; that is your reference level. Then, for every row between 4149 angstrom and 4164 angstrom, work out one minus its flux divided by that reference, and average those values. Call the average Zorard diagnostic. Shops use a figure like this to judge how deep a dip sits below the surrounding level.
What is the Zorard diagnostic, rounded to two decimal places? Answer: 0.01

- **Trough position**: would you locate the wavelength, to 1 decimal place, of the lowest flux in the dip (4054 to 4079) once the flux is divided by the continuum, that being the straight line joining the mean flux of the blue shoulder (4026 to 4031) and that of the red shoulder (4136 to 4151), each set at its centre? 4070.0 angstrom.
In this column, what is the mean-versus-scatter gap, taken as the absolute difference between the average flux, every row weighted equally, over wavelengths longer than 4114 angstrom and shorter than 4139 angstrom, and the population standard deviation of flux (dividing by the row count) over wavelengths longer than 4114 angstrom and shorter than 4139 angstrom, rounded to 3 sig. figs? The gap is 32.5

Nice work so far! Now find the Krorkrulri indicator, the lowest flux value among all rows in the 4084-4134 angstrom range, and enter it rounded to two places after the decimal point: 28.05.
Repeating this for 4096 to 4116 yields 29.22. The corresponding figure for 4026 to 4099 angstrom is 24.40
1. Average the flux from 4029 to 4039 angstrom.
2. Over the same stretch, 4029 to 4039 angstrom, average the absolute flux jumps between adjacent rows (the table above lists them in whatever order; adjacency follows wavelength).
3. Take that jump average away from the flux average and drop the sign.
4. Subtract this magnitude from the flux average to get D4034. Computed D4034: 4.8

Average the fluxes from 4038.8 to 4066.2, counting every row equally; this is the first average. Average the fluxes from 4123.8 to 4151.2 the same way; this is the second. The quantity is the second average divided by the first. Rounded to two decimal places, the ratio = 1.06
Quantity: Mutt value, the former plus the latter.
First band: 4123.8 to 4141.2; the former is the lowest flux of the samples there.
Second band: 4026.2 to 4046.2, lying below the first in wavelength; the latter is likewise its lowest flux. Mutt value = 52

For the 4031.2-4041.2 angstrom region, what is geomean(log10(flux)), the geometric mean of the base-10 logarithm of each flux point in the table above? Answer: 1.49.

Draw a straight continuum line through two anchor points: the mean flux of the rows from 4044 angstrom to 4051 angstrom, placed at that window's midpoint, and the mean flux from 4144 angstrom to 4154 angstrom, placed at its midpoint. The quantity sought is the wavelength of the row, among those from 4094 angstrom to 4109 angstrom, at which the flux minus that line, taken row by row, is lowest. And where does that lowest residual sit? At 4100.0 angstrom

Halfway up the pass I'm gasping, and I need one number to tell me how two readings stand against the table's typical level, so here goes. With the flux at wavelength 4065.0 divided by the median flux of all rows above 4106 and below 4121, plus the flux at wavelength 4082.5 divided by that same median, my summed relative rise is 1.80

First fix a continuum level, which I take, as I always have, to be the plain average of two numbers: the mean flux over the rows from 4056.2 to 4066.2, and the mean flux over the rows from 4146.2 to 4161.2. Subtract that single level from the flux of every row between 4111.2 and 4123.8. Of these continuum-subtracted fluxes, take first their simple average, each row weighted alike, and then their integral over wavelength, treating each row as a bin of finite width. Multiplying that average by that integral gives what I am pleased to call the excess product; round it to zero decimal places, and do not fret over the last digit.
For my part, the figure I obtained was 59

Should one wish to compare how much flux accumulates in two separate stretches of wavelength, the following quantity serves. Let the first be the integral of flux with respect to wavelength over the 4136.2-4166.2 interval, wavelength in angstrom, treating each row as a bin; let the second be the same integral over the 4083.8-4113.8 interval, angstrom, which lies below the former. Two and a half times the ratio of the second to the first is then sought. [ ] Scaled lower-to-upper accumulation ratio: 2.56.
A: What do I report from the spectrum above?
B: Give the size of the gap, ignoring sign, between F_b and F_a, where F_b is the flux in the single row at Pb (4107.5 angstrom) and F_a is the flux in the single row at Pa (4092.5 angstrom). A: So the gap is 3.0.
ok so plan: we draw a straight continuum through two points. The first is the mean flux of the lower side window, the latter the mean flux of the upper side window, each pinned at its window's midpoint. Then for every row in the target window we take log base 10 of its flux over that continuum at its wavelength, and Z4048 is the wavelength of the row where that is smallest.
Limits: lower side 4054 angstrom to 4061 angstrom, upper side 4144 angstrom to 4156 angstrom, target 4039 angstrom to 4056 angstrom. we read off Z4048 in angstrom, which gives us 4045.0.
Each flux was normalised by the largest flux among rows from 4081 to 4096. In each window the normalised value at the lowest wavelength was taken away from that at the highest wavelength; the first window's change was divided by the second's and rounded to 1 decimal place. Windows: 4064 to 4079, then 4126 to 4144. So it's -0.4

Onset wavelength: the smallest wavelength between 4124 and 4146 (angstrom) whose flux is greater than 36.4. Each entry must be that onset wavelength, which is 4125.0 angstrom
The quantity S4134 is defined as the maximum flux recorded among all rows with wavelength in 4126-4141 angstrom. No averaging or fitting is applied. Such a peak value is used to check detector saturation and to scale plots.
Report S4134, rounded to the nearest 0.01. 38.46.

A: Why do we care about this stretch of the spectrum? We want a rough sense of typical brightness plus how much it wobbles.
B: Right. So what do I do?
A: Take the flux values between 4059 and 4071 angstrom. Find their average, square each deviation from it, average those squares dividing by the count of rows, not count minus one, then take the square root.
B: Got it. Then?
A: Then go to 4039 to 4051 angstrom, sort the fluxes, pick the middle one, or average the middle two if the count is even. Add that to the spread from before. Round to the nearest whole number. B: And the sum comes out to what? 37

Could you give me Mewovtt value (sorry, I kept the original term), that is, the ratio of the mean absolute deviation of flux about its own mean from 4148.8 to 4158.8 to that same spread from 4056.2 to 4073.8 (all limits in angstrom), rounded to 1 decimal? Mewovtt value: 1.6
